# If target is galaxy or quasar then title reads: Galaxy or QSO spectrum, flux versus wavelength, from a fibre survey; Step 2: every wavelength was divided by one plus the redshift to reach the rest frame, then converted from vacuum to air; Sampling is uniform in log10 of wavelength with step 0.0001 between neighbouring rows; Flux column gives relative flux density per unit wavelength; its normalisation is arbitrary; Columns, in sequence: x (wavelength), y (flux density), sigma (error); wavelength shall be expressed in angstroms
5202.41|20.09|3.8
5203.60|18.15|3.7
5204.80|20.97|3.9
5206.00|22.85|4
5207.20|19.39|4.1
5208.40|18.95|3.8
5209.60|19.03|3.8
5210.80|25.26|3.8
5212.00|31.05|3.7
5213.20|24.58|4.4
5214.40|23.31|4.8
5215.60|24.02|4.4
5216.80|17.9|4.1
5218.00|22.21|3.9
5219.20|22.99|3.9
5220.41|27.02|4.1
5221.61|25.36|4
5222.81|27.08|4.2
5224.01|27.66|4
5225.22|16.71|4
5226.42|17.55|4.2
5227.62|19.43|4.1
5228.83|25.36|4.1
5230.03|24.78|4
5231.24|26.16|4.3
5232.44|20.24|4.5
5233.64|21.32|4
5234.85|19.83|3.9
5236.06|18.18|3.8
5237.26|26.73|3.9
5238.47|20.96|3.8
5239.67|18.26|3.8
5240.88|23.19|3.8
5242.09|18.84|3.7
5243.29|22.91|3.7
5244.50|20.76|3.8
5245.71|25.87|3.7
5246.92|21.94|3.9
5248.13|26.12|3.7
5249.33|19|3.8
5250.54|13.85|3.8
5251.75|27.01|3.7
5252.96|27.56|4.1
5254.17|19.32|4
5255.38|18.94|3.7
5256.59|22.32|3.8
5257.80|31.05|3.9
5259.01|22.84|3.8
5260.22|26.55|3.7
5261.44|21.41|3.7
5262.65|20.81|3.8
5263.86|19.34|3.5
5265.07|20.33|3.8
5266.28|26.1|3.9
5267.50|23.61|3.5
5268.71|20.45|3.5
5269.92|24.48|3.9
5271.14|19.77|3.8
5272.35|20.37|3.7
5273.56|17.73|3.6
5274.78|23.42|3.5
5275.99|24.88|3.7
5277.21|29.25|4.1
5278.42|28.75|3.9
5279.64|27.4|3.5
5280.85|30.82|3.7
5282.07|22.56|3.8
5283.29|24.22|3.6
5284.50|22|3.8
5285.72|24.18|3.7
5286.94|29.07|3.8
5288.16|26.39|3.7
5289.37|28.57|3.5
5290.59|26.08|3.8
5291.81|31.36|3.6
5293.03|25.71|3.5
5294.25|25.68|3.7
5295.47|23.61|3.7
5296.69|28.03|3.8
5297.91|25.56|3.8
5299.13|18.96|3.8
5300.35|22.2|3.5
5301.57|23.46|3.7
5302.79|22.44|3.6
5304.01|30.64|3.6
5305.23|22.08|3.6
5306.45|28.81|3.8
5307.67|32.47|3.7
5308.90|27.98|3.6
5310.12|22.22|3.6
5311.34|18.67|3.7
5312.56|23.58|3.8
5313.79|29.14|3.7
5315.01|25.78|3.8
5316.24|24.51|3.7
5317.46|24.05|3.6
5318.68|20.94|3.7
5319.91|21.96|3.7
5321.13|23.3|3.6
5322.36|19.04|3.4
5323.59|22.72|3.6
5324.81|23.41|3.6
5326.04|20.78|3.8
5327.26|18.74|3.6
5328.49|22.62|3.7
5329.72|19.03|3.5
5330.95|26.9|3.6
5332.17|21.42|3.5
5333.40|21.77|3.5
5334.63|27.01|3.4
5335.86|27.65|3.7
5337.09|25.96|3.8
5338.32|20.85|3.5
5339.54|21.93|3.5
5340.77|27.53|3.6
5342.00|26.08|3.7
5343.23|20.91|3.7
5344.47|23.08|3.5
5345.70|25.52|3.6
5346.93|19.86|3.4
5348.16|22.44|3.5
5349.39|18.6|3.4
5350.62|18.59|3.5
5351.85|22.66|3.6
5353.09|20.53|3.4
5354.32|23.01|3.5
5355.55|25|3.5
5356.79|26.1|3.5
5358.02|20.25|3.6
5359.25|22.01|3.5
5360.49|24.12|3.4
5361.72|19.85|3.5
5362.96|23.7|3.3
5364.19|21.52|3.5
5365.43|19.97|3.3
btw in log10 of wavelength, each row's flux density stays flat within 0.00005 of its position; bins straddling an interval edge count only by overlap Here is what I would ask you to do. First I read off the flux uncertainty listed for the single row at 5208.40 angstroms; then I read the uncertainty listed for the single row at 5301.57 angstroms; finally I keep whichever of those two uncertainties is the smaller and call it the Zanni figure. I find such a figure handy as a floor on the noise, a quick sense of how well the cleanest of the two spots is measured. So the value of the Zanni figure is 3.70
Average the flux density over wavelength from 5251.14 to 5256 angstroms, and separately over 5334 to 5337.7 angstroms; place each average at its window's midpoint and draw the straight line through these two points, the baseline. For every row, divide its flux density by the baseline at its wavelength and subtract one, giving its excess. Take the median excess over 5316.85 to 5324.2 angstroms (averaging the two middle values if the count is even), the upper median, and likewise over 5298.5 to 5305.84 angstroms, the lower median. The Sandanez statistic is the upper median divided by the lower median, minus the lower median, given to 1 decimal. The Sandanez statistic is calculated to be 1.4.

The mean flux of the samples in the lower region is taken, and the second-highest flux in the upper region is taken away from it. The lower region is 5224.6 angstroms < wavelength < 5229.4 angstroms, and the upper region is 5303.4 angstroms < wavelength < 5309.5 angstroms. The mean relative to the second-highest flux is -11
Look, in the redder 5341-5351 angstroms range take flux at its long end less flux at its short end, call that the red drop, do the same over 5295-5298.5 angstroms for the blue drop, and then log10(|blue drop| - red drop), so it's 1.0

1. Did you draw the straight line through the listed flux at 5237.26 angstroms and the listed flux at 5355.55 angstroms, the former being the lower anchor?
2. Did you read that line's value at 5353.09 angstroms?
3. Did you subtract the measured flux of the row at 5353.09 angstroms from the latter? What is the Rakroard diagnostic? 5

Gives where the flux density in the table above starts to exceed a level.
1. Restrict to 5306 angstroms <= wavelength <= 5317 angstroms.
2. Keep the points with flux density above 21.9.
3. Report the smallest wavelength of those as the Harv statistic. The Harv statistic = 5306.45 angstroms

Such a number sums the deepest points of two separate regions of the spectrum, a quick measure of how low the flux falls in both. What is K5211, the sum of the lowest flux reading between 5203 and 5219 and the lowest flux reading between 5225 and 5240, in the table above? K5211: 34.6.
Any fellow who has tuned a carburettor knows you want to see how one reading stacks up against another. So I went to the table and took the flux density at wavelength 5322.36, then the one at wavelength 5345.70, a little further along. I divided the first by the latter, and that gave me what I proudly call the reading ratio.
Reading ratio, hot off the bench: 0.75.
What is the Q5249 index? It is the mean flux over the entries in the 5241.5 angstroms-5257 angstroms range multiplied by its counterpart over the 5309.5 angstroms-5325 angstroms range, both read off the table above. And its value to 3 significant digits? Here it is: 504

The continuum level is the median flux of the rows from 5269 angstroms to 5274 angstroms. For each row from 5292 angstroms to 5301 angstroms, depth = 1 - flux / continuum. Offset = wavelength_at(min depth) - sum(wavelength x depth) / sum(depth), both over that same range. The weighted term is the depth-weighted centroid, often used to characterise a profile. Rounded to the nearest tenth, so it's 0.9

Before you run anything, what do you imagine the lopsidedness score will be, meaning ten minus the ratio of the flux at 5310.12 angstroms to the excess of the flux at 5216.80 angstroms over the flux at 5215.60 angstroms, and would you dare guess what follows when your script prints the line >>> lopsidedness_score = 14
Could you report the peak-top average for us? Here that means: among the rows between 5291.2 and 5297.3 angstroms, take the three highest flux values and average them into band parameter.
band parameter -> 28.4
